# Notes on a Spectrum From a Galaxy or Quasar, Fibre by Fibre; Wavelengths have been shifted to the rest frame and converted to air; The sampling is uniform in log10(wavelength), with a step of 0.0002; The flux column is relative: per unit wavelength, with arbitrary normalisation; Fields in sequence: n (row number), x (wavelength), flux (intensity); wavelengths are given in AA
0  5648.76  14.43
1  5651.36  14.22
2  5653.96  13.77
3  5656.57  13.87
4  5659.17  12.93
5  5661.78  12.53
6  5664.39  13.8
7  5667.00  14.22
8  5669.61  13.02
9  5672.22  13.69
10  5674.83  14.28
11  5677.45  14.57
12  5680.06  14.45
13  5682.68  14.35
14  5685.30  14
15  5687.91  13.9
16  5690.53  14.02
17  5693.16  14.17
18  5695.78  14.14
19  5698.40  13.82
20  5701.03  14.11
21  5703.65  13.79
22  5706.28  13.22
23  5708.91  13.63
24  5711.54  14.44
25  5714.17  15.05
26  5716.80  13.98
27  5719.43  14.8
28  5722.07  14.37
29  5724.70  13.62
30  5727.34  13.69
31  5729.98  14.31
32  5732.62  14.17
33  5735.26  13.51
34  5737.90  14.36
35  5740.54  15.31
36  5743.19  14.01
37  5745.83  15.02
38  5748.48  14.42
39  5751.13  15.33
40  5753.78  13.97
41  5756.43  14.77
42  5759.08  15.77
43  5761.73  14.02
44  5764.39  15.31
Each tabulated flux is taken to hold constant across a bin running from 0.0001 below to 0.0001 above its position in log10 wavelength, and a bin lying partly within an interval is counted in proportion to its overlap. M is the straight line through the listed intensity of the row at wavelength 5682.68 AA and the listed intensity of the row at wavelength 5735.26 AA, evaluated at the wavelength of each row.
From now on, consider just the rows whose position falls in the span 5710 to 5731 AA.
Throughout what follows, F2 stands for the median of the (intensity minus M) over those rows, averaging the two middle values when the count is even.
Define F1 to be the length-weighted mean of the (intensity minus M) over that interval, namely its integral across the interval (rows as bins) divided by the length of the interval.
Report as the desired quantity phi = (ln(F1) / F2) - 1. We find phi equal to -2.1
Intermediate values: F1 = 0.53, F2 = 0.6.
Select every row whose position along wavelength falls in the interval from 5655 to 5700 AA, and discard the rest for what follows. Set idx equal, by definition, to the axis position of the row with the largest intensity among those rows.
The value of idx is 5677.45 AA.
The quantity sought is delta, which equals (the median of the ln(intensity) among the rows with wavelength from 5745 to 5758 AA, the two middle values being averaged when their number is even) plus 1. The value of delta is 3.69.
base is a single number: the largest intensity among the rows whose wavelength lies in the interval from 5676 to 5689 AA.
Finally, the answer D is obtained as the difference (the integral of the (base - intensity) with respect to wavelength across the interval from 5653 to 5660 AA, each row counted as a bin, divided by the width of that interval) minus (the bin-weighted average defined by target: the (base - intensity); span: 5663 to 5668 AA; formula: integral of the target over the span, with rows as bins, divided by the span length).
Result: 0.4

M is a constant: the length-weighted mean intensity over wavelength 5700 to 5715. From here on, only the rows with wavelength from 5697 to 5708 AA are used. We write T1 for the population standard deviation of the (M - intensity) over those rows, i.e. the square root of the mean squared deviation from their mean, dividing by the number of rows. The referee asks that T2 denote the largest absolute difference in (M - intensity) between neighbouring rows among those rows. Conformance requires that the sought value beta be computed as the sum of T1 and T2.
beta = 0.9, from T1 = 0.32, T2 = 0.57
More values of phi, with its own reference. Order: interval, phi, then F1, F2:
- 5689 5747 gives -9.6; 0.37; 0.1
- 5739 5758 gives -0.8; 1.40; 1.6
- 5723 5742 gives -1.9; 0.59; 0.6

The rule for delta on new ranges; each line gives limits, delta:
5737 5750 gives 3.67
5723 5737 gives 3.62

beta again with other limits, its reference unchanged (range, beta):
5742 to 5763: 2.4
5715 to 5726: 1.3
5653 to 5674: 1.8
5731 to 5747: 1.9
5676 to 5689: 0.6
